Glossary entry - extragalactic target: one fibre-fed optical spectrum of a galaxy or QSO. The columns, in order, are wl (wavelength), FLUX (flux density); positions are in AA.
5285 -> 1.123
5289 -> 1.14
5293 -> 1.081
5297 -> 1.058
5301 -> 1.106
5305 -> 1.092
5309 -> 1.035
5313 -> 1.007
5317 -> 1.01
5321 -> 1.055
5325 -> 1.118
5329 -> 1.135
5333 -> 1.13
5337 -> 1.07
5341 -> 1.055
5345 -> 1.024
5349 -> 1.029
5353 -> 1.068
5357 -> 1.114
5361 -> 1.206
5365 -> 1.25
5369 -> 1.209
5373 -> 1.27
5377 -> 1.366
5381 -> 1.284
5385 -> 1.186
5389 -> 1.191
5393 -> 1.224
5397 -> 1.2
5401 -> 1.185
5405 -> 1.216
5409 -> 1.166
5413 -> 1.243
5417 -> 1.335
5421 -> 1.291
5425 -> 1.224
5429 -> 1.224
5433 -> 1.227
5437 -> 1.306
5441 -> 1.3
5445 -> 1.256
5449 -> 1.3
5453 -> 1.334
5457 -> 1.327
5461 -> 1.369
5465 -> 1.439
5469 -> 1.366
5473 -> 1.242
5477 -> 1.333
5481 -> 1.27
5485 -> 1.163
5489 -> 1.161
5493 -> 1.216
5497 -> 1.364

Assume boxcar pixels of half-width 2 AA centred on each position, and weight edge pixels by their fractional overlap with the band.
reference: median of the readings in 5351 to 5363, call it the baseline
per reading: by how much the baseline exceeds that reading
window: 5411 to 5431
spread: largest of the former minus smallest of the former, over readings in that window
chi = 0.11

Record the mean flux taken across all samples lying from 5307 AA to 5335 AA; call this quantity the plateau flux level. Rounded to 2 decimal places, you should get 1.07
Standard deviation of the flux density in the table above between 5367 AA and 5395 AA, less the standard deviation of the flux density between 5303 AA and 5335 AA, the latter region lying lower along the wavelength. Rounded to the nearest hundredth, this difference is 0.01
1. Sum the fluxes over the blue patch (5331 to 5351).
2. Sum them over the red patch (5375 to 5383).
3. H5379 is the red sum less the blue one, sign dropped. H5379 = 2.7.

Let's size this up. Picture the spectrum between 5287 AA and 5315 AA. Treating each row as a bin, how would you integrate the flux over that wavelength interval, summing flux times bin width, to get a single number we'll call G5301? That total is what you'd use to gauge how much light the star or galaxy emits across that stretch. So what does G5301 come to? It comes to 30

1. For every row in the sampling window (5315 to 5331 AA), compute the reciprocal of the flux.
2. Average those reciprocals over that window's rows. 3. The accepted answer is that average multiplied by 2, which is 1.86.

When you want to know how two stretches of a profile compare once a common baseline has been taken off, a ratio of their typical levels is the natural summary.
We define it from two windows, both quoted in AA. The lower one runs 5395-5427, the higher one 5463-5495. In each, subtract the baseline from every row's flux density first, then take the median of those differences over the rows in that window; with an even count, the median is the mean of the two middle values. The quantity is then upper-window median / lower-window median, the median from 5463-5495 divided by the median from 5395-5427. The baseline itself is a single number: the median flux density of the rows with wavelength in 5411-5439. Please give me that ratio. -0.57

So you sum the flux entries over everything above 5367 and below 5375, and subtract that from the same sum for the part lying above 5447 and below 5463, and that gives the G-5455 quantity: 2.9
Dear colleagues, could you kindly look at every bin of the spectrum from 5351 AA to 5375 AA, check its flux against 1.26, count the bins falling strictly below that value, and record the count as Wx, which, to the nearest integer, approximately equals 5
